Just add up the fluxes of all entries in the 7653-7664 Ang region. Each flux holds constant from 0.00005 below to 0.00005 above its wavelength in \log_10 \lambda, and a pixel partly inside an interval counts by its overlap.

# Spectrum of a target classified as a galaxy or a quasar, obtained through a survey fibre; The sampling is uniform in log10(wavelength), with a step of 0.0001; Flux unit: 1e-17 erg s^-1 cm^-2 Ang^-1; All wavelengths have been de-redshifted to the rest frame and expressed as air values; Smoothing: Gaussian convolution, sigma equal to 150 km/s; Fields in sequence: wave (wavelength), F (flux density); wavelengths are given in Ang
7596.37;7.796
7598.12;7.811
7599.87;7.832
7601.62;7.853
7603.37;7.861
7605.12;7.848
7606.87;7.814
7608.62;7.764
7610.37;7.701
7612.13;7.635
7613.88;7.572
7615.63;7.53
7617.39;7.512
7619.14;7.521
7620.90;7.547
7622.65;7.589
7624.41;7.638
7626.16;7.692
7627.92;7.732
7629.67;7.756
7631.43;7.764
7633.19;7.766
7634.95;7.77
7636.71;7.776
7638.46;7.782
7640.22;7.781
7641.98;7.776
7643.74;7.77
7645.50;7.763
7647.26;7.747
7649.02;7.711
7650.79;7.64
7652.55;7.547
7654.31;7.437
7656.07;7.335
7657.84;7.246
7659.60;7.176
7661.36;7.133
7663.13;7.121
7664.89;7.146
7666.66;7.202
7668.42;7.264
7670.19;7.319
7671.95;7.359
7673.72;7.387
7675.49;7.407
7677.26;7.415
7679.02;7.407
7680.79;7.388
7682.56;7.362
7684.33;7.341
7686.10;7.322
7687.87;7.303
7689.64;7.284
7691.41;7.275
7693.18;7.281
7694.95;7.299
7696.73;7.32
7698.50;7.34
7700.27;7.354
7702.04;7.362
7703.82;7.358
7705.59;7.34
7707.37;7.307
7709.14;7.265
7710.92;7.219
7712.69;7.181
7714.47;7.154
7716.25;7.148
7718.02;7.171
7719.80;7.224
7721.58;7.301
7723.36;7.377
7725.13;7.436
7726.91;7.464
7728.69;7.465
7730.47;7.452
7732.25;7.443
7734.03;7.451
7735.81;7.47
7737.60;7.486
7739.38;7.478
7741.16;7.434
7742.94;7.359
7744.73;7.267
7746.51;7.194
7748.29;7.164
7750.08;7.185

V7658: 43.4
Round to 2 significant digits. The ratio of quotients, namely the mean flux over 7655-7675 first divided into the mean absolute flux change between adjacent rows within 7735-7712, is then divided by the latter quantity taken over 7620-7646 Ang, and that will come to 0.24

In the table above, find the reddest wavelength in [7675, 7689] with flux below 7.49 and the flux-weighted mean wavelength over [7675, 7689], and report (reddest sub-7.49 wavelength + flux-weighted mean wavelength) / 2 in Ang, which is 7684.8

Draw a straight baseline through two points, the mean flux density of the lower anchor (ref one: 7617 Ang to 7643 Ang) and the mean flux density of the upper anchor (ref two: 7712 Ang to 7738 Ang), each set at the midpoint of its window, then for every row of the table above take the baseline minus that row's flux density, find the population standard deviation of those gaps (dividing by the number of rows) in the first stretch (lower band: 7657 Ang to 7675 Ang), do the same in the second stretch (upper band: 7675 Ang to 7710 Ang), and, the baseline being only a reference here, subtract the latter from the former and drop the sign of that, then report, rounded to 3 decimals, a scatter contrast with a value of 0.066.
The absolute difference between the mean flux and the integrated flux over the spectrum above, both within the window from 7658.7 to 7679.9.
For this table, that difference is 147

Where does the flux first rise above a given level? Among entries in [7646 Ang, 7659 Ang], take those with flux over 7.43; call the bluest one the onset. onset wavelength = 7647.26 Ang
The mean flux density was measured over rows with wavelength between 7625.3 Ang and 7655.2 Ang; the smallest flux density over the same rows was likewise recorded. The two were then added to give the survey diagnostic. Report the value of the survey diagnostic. 15.2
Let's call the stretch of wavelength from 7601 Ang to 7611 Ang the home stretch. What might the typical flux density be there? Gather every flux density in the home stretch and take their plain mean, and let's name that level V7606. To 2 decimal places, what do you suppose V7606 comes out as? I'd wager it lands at 7.81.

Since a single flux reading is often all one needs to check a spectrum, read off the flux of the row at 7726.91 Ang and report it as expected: 7.464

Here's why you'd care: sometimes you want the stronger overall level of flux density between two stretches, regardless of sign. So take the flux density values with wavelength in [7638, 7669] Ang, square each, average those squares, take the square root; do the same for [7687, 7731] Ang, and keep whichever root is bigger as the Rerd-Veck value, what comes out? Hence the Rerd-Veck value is 7.48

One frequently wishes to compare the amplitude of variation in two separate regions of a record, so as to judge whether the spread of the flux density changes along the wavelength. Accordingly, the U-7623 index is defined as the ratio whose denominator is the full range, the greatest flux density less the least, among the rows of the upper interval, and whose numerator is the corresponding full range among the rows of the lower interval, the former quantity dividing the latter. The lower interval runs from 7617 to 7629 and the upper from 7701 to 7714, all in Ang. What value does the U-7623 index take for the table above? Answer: 1.2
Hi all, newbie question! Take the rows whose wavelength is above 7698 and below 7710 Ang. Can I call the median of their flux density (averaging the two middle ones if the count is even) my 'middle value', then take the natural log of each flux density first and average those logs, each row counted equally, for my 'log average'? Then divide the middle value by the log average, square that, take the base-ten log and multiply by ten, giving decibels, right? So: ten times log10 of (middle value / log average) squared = 11.3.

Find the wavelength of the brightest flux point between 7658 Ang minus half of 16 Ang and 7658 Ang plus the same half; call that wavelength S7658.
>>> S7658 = 7650.79 Ang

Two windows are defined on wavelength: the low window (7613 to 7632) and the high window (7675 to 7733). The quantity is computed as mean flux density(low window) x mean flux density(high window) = 55.8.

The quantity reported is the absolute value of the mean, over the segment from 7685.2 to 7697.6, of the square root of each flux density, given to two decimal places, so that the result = 2.70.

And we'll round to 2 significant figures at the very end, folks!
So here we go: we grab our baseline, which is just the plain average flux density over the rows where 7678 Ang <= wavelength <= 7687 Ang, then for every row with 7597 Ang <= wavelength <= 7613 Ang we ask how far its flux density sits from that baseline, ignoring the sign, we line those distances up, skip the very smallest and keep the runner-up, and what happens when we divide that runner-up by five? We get 0.067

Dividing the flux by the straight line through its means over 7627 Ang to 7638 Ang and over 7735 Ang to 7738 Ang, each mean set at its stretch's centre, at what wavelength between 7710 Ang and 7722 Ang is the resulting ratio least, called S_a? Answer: 7716.25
